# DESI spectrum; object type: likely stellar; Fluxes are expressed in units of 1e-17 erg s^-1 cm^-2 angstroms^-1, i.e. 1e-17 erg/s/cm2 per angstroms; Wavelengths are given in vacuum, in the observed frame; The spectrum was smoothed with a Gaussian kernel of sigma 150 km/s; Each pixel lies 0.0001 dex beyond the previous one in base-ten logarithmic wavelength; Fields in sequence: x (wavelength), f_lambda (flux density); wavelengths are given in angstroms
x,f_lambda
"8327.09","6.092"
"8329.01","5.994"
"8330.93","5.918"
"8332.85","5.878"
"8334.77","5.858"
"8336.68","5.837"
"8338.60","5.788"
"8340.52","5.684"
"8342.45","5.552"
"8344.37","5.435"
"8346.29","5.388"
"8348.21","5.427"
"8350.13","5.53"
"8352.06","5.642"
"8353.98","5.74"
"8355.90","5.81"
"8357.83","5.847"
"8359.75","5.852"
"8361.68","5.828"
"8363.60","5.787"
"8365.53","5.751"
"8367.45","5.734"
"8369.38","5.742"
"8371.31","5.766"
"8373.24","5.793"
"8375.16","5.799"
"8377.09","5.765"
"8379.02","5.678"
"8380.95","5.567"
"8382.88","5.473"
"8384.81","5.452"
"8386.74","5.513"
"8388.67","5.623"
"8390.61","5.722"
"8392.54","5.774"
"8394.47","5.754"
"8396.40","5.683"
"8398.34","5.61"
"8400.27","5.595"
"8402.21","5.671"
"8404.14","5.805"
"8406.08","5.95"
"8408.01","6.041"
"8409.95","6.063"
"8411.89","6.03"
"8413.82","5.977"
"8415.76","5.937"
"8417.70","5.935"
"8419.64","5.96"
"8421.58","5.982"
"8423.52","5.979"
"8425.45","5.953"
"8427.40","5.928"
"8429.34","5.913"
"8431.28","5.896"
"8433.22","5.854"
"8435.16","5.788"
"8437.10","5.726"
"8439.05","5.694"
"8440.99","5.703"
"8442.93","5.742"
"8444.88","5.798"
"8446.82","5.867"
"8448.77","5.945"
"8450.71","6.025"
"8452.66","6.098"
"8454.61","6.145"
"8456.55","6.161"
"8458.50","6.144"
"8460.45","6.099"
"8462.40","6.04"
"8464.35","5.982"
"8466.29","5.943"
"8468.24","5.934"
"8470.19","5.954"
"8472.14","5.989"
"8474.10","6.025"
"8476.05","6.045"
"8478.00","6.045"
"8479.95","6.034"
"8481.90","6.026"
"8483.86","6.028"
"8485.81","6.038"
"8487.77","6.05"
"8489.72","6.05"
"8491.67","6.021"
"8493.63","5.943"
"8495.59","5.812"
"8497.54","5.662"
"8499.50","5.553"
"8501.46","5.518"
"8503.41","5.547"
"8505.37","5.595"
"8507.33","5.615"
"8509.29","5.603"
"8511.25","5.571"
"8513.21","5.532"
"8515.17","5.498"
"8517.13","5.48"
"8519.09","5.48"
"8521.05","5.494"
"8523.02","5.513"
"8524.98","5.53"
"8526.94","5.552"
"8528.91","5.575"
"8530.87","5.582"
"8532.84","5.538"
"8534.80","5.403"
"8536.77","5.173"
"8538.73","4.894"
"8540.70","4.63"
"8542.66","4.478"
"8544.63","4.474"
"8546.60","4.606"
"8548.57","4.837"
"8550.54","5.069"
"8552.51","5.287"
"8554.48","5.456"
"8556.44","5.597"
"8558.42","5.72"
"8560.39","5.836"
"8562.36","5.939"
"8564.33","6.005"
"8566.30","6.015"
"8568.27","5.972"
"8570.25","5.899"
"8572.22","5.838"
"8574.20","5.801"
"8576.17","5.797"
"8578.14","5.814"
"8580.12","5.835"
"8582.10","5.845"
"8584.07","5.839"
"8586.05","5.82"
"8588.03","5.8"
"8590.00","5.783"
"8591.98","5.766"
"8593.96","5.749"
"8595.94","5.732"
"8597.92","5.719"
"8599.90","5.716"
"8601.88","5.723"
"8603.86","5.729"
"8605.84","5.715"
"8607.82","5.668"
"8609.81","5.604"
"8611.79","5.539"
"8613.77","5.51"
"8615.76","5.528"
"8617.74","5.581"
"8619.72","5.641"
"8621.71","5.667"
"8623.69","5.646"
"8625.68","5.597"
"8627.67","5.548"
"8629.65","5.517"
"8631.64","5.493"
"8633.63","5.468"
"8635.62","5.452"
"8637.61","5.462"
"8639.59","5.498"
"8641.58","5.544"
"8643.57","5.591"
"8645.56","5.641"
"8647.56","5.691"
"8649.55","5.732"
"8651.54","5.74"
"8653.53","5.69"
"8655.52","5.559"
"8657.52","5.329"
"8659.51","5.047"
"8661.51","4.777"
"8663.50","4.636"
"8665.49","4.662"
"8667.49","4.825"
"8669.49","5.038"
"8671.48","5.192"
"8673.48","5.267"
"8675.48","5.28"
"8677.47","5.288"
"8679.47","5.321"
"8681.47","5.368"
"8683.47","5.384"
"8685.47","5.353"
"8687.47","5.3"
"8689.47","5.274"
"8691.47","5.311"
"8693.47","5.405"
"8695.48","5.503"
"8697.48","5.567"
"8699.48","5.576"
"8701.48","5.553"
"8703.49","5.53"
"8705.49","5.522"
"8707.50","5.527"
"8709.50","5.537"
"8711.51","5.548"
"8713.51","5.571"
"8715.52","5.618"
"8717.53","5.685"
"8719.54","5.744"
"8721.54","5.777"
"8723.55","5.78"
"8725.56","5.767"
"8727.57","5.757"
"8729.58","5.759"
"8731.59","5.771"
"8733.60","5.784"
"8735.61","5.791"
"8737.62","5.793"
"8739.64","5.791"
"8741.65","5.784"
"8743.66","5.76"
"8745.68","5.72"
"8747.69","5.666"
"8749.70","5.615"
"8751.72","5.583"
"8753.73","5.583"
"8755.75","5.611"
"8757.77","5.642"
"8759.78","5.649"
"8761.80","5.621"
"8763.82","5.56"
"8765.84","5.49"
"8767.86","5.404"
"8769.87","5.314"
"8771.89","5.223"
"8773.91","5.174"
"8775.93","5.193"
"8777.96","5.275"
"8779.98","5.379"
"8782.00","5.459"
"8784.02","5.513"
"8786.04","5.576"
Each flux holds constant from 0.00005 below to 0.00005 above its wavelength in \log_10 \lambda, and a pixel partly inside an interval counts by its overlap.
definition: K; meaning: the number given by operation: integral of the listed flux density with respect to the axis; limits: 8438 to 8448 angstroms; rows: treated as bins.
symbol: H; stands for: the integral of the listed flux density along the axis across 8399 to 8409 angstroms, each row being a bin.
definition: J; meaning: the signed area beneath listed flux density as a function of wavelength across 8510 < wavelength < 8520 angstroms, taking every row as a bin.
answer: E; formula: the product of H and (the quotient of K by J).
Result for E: 60.6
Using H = 58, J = 55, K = 57.6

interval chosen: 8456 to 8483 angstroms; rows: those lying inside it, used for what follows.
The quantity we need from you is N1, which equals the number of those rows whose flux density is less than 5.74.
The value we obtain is 0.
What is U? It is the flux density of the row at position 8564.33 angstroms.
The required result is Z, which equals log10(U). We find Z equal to 0.779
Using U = 6.005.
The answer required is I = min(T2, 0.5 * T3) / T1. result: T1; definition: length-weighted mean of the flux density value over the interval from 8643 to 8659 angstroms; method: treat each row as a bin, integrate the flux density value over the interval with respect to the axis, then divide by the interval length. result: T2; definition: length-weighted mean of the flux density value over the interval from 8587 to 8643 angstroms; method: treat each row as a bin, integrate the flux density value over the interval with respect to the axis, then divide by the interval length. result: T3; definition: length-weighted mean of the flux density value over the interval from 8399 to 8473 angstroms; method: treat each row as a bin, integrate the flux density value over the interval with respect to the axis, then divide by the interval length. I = 0.53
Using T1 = 5.60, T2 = 5.62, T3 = 5.93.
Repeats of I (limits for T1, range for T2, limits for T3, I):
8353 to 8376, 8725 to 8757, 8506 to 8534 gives 0.48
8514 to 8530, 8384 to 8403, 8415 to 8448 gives 0.53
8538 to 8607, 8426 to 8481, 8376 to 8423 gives 0.52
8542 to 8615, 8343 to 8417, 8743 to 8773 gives 0.50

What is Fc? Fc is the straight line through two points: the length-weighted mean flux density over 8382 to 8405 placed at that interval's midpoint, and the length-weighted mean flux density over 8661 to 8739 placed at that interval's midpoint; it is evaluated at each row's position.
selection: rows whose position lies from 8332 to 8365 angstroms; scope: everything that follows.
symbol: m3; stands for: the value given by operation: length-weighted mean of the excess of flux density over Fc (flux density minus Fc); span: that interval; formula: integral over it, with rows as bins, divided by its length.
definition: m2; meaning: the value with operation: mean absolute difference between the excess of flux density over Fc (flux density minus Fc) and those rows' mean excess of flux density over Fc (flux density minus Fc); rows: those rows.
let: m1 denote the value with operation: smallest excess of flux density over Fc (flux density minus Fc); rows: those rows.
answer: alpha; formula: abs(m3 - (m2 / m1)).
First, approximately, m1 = -0.28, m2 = 0.15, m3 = 0.031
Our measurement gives 0.6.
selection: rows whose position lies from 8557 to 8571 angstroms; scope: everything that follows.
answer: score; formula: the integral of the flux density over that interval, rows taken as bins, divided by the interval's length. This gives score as 5.9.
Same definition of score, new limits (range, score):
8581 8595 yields 5.8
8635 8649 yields 5.6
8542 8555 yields 4.9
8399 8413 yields 5.9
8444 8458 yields 6.0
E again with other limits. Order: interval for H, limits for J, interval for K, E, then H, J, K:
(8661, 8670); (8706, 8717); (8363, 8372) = 36.4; 43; 61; 51.8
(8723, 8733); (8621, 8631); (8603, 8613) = 58.3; 58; 56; 56.5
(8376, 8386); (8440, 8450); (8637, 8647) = 53.3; 56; 58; 55.6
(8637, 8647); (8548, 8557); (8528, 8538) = 63.9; 56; 47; 54.4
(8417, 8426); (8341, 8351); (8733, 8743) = 56.8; 54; 55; 57.9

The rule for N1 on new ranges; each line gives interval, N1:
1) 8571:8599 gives 2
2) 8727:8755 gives 5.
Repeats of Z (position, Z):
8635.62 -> 0.737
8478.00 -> 0.781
